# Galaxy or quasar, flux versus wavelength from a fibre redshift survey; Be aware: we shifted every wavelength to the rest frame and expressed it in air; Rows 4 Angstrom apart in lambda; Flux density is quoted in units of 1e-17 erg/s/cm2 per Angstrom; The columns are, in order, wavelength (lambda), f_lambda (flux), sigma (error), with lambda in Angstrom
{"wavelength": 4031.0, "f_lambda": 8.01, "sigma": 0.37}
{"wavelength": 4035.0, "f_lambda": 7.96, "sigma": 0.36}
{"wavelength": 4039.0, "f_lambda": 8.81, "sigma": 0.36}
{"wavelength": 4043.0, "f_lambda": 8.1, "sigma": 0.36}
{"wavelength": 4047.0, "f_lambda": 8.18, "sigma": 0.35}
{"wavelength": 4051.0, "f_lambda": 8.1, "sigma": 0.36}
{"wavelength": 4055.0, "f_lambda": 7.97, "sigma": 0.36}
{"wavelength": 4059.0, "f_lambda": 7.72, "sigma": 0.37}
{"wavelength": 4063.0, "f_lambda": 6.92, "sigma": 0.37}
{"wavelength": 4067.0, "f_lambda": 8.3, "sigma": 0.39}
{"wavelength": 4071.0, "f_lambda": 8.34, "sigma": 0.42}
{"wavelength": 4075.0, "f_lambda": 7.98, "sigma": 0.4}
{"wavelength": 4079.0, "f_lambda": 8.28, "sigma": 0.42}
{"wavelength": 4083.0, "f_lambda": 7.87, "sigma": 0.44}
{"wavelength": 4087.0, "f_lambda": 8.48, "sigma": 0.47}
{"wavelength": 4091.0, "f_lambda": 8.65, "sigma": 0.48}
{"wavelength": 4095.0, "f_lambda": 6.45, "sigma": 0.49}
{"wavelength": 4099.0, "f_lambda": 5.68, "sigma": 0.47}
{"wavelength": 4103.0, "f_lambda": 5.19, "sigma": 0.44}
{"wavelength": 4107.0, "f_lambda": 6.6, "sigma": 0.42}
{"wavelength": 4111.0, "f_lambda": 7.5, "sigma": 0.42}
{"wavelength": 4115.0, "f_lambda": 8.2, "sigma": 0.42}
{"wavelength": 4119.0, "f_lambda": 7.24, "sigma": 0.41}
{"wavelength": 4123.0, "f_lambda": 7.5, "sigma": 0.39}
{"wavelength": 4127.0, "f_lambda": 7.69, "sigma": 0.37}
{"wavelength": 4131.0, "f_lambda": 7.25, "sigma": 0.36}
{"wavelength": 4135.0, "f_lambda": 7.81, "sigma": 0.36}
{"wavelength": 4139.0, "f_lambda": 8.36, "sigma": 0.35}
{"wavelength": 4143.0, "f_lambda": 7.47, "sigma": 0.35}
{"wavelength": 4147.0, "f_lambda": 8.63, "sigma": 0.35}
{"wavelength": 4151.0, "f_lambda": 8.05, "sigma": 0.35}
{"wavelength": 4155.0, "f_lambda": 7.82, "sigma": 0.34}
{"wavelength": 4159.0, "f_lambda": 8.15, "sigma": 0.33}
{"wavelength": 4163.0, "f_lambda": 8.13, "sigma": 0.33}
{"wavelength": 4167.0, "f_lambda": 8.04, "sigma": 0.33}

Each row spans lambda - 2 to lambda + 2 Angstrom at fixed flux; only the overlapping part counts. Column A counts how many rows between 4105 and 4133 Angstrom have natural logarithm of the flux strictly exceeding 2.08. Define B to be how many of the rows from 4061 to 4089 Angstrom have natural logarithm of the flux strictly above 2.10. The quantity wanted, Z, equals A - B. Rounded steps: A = 1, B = 4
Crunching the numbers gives -3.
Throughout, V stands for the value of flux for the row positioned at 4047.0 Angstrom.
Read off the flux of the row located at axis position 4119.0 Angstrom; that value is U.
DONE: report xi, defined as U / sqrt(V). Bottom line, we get 2.5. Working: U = 7.24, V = 8.18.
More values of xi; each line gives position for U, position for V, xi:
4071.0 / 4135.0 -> 3.0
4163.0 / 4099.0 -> 3.4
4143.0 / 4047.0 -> 2.6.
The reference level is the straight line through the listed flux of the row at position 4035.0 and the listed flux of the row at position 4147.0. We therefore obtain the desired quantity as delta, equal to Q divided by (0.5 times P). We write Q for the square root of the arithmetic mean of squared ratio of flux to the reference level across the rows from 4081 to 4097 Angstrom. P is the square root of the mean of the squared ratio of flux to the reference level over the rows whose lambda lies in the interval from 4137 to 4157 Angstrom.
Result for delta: 2.04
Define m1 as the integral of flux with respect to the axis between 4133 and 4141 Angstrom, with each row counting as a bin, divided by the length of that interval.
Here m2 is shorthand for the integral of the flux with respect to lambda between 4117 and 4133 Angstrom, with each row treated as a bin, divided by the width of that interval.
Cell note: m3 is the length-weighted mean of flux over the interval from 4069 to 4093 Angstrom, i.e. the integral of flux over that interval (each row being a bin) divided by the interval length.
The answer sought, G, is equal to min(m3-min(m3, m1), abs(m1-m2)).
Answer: 0.18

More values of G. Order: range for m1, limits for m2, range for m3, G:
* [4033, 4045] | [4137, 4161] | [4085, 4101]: 0.00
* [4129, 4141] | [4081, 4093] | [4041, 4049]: 0.33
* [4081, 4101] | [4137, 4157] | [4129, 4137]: 0.10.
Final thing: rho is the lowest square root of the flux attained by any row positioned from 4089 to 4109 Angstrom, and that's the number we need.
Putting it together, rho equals 2.28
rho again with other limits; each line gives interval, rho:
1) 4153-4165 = 2.80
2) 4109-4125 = 2.69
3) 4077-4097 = 2.54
